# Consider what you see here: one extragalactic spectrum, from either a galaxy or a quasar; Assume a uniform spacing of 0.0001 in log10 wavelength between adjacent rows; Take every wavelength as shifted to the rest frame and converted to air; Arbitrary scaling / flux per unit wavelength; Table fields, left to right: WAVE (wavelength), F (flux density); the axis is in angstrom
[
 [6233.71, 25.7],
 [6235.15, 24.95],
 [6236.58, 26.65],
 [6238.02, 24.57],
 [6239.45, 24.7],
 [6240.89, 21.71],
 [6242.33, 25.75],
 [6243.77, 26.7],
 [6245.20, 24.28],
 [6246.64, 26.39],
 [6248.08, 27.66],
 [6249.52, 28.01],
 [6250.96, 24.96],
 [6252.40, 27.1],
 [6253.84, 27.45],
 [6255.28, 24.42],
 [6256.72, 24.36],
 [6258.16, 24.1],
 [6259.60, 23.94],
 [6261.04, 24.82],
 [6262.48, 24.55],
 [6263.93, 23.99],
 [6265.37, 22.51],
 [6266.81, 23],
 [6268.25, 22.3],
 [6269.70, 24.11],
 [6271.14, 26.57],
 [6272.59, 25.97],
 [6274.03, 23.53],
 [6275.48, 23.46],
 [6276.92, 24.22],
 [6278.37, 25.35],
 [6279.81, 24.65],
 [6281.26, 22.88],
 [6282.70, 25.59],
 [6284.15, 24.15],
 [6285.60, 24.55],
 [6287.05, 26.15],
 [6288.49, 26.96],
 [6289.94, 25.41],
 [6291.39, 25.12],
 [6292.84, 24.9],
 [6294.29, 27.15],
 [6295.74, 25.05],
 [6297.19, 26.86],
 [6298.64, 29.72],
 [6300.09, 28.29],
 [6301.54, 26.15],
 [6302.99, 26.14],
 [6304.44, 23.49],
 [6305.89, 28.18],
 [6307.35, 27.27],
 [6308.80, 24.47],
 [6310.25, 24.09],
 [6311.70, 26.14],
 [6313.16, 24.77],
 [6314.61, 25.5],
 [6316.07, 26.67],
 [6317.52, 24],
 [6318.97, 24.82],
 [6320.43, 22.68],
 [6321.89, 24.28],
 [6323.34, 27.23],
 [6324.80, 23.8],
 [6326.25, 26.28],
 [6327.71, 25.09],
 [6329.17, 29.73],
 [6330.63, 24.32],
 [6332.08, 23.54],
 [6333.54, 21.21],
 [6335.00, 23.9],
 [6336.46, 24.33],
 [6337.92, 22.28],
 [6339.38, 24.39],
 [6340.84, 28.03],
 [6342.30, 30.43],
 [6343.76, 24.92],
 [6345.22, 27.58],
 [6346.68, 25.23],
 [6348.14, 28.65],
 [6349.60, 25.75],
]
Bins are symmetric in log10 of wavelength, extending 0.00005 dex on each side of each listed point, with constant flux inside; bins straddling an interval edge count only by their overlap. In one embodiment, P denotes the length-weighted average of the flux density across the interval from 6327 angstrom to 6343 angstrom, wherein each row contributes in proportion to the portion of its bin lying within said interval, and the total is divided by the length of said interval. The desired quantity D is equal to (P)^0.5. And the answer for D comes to 5.02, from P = 25.2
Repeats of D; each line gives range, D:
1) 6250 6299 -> 5.00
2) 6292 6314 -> 5.12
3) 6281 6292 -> 5.02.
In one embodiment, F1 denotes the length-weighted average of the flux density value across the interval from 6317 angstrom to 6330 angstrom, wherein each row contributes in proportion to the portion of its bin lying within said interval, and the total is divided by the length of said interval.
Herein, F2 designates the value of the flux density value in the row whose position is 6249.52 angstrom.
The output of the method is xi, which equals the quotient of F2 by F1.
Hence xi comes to 1.11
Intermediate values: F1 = 25.3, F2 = 28.01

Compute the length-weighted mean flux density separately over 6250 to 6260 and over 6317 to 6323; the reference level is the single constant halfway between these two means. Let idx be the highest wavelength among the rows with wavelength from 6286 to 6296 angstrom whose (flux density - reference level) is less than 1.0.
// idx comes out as 6295.74 angstrom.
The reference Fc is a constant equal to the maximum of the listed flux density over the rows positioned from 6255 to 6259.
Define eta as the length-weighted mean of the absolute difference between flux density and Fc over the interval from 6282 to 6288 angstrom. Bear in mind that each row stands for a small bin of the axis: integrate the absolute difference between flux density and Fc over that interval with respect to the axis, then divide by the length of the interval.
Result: 0.9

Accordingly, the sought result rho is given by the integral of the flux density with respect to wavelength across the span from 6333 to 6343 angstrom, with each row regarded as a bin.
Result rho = 250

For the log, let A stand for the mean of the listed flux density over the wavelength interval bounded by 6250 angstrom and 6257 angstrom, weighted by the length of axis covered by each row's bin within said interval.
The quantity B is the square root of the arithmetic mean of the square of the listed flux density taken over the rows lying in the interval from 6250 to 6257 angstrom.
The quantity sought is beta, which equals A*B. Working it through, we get 663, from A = 25.8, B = 25.7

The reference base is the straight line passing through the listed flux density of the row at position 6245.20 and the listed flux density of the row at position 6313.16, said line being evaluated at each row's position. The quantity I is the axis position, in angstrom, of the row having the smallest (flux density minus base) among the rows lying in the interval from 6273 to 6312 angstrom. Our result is 6281.26 angstrom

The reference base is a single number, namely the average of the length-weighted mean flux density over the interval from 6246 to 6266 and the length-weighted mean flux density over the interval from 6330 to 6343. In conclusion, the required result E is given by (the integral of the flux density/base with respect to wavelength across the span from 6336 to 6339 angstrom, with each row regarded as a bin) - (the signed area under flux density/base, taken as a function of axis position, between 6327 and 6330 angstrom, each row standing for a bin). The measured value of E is -0.47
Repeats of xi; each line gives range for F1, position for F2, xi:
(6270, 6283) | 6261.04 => 1.01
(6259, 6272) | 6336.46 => 1.01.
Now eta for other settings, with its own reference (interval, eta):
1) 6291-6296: 1.2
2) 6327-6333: 1.8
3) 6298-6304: 3.0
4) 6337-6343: 2.8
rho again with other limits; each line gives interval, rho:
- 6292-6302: 269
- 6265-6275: 240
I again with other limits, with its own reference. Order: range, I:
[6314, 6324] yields 6320.43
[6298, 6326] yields 6320.43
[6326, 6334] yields 6333.54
